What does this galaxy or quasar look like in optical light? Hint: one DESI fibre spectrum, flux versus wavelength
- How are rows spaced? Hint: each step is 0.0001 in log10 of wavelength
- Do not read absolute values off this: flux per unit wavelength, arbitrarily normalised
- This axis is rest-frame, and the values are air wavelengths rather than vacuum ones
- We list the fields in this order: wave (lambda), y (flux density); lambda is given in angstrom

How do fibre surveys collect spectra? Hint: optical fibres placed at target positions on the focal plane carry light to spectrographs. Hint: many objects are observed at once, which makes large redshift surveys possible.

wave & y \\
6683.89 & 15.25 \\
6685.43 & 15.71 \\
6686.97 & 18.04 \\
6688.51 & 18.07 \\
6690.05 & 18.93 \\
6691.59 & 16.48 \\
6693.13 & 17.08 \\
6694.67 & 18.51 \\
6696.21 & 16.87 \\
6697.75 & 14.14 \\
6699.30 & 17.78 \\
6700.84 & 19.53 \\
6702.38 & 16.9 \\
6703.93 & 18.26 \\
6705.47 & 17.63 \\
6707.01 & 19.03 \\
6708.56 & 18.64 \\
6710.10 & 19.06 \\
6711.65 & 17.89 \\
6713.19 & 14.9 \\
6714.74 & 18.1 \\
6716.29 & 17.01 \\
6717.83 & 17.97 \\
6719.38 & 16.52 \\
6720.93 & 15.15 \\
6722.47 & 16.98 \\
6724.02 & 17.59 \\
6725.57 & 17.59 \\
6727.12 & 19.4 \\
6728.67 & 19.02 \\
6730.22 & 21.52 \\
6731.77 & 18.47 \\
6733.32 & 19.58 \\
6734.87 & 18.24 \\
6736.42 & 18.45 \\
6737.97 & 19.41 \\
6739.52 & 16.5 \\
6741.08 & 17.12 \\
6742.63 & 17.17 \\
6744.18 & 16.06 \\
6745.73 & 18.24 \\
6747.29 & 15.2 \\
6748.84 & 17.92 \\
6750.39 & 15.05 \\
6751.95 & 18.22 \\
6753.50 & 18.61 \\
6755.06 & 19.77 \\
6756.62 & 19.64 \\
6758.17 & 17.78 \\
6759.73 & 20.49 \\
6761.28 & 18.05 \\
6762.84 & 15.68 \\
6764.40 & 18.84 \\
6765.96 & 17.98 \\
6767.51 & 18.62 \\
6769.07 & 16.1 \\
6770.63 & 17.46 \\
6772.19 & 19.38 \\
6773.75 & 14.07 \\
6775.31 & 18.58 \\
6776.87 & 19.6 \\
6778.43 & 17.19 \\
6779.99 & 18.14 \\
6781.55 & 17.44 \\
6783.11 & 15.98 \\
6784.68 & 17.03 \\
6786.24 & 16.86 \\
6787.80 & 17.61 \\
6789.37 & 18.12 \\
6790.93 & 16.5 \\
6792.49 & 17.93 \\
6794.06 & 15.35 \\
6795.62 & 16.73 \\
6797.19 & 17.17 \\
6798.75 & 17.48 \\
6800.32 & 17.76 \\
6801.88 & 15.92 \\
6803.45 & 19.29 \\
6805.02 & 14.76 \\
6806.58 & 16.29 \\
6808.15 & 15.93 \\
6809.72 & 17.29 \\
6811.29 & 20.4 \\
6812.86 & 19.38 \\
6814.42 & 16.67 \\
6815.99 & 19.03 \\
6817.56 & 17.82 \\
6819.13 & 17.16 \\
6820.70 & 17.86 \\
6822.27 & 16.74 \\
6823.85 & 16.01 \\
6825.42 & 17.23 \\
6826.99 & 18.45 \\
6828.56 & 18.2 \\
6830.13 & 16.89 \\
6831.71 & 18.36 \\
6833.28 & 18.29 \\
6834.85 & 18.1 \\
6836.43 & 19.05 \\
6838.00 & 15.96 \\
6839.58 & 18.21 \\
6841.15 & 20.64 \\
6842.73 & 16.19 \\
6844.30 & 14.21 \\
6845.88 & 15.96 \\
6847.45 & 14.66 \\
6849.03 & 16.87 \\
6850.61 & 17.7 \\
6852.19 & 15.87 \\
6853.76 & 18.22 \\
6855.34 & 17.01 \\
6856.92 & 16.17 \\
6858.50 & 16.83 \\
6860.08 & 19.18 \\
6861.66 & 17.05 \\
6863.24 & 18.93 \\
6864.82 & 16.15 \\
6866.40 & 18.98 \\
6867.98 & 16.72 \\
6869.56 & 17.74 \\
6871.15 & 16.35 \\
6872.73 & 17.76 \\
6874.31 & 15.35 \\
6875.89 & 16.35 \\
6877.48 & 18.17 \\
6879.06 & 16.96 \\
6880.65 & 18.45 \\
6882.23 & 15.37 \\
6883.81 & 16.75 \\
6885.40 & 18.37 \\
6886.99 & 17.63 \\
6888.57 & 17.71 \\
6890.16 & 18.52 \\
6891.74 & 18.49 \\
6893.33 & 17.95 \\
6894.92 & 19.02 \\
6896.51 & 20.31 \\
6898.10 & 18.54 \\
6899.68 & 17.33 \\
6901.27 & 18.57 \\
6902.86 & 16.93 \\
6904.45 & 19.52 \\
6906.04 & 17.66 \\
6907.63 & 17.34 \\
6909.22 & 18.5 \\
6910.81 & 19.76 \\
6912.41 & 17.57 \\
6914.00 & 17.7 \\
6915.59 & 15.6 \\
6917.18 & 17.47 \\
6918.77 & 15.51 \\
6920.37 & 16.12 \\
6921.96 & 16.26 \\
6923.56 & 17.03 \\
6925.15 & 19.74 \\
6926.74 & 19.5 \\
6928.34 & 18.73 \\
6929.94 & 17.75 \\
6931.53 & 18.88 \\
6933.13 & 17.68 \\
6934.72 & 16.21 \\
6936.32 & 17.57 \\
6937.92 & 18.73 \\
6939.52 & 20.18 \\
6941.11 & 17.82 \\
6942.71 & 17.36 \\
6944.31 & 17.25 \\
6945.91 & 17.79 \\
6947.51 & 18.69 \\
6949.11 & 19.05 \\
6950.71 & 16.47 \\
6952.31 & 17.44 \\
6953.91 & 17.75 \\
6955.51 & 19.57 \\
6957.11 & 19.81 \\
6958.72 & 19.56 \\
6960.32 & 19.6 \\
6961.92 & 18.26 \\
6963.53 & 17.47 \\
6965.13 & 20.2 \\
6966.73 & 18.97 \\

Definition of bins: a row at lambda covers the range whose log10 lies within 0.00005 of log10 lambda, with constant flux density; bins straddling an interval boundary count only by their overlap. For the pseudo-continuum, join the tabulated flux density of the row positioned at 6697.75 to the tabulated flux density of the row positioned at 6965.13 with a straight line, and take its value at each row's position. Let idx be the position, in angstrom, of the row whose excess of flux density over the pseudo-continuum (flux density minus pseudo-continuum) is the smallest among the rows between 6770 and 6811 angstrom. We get 6805.02 angstrom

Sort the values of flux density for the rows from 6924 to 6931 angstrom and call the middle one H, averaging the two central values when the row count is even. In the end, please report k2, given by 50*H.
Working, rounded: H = 19.1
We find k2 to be 956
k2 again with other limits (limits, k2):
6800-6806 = 842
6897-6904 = 897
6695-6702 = 866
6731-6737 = 923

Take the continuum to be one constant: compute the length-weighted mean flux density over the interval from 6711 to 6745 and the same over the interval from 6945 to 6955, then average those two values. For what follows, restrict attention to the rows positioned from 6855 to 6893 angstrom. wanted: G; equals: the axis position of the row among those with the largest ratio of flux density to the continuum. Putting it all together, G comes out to 6860.08 angstrom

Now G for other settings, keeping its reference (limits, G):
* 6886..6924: 6896.51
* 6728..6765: 6730.22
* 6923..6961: 6939.52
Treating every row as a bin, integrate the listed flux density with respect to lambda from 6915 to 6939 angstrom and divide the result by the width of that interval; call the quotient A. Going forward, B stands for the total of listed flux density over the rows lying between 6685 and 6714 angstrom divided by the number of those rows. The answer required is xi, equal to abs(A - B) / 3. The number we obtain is 0.00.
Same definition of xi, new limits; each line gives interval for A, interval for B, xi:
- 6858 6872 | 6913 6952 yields 0.05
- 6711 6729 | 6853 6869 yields 0.07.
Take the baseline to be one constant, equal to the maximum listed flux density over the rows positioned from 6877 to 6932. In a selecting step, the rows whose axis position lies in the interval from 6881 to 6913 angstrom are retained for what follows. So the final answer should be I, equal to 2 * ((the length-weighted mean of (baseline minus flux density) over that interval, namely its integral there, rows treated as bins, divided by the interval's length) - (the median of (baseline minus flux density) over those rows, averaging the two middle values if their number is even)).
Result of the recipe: 0.1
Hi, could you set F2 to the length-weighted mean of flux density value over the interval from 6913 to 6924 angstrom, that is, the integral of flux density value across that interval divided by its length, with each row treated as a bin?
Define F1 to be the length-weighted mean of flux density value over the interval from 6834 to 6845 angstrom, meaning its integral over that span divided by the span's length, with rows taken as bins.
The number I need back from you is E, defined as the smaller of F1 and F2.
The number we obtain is 16.5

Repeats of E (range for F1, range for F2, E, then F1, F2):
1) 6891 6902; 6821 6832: 17.4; 18.6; 17.4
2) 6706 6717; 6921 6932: 17.8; 17.8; 18.2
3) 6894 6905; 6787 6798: 17.1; 18.6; 17.1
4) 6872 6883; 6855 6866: 16.9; 16.9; 17.4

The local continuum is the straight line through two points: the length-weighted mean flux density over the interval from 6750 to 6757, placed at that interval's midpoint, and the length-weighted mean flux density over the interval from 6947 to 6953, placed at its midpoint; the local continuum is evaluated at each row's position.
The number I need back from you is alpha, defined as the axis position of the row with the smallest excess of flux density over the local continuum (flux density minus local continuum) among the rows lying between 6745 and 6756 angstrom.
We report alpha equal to 6750.39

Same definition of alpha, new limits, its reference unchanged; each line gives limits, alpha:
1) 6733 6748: 6747.29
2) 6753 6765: 6762.84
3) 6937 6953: 6950.71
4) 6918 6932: 6918.77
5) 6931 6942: 6934.72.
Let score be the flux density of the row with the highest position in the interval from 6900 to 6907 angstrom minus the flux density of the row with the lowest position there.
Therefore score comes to -0.9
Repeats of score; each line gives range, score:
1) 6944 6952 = -0.8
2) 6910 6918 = -2.3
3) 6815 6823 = -2.3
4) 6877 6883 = -2.8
